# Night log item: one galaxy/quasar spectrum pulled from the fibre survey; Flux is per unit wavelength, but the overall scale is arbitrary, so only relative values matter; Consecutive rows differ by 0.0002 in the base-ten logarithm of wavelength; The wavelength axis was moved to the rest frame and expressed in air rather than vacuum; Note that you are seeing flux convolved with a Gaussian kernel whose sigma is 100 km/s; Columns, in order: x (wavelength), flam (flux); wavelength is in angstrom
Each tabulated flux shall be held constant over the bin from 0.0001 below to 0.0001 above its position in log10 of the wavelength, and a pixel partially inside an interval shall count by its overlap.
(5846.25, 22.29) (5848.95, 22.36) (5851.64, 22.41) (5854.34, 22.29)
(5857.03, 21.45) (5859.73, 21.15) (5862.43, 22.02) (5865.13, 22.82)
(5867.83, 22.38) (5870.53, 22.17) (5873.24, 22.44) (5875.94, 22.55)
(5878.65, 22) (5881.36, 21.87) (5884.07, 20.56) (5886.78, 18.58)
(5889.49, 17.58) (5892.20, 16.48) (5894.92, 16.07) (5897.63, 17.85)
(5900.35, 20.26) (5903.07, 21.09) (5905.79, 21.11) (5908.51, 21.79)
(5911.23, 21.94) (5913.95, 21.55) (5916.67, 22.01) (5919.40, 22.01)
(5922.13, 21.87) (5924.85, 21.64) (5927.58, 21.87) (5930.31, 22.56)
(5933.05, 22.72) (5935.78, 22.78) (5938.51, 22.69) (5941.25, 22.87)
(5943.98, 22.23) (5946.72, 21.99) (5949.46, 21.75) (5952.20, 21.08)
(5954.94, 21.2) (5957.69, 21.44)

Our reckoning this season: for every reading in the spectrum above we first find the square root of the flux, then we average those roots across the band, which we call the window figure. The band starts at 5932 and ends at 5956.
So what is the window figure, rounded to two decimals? 4.71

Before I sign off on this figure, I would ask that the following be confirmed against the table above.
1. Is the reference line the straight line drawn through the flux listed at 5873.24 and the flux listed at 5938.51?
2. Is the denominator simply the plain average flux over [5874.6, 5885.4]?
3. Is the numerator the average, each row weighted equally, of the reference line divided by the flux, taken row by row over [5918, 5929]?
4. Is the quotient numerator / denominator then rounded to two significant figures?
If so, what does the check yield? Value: 0.048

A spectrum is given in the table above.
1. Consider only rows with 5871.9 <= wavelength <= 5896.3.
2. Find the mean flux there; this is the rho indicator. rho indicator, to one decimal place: 19.8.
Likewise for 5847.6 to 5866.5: 22.1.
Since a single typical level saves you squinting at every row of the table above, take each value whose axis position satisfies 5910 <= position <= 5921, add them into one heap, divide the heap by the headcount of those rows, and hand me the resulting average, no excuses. 21.9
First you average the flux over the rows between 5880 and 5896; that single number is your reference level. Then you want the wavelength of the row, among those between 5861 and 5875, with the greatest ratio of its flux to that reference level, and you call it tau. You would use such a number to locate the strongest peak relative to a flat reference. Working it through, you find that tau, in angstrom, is 5865.13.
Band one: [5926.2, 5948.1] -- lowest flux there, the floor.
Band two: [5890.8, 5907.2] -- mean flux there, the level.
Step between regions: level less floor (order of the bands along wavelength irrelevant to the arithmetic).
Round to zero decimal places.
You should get -3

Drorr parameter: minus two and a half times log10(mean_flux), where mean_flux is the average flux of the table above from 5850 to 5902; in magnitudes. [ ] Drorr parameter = -3.29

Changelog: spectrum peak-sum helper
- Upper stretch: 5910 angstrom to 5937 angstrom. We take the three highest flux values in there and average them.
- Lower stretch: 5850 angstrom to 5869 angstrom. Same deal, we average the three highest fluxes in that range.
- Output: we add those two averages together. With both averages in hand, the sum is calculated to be 45.2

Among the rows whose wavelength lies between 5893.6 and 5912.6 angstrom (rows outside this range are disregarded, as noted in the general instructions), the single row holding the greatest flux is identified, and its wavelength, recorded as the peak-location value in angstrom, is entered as 5911.23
